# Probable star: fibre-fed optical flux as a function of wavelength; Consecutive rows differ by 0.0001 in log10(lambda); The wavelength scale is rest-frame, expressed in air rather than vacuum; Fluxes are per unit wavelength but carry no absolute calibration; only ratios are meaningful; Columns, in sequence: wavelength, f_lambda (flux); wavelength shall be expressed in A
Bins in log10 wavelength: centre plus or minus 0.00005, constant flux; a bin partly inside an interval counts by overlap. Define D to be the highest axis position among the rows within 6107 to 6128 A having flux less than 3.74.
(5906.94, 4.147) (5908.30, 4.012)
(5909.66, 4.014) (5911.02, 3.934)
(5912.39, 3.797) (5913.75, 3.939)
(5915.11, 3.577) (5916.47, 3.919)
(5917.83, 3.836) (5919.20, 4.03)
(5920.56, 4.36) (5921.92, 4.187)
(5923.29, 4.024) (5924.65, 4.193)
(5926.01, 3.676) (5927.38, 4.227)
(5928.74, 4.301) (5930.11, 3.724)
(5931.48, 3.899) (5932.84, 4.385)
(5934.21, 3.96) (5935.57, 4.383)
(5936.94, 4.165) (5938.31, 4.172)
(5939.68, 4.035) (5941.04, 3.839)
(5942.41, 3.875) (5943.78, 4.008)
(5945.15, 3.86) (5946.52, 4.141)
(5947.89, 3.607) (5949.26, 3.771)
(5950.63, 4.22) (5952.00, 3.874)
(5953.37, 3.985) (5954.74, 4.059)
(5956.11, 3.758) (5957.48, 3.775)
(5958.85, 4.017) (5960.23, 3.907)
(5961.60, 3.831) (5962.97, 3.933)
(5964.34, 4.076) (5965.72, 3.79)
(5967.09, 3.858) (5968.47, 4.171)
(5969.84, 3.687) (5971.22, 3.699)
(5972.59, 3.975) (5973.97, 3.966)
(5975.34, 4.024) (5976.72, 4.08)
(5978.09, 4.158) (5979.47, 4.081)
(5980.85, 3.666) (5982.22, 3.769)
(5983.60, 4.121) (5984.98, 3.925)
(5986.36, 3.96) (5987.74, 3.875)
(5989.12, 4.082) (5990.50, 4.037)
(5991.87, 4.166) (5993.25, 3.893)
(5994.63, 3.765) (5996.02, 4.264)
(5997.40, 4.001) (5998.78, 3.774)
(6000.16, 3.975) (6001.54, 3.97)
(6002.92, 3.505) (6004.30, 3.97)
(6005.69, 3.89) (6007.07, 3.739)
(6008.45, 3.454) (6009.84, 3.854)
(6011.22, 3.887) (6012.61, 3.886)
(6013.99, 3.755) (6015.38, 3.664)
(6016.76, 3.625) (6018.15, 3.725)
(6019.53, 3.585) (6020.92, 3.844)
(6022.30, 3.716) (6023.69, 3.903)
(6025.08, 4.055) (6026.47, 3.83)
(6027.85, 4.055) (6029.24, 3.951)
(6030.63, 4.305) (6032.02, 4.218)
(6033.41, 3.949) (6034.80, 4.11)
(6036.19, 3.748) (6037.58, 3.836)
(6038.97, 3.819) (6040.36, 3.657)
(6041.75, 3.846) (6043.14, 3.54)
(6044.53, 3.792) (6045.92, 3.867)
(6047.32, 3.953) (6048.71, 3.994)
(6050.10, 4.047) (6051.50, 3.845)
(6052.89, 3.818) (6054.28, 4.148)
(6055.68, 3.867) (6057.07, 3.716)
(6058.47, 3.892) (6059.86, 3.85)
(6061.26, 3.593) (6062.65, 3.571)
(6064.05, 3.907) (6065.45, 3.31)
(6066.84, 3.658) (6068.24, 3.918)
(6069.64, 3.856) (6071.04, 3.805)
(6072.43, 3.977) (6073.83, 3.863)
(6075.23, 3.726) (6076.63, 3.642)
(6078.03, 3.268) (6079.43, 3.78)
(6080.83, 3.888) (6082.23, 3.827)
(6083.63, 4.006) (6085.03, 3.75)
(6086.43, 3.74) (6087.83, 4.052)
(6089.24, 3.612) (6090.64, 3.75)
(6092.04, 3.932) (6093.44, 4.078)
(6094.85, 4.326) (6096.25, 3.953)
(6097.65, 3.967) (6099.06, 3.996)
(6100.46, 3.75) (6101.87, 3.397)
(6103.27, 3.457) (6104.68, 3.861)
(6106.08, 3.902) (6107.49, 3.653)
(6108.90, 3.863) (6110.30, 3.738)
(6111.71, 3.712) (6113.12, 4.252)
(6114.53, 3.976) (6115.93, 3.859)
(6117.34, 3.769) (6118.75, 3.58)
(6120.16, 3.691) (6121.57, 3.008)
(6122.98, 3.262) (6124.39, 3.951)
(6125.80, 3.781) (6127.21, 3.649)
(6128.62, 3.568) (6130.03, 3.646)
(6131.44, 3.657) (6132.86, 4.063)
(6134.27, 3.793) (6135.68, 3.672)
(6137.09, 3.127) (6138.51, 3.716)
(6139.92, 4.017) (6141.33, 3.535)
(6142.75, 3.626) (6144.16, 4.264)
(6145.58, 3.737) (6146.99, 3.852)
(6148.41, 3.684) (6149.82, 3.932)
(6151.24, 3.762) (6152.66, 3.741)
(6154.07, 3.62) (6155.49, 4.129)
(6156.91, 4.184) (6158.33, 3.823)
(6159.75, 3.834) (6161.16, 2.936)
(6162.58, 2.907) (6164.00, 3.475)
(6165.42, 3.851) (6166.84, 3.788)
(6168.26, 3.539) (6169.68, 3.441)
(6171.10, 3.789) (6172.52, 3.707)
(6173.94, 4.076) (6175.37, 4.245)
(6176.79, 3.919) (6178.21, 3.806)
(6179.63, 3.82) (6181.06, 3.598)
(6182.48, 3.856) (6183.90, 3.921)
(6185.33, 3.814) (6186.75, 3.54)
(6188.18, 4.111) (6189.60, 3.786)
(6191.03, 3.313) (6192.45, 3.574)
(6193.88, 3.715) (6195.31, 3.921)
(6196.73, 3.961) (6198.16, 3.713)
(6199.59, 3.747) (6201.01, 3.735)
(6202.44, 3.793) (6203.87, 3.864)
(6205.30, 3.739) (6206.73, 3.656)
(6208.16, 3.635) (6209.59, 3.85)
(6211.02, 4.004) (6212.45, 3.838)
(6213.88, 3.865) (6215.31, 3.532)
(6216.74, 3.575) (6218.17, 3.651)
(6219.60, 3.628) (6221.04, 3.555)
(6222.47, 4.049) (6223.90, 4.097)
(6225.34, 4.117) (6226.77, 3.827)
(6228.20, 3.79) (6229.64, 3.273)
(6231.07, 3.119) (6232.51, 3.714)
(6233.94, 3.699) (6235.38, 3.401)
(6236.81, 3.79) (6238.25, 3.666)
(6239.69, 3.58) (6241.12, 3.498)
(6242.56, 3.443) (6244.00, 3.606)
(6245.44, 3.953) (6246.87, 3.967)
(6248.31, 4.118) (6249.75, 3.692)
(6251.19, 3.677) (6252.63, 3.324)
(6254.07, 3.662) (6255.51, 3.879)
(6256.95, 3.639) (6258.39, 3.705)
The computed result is 6127.21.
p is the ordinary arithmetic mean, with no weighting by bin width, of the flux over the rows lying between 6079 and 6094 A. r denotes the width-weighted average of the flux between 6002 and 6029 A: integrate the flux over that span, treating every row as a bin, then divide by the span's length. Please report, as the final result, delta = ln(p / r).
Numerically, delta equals 0.02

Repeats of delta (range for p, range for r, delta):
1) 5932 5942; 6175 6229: 0.09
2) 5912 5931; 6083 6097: 0.02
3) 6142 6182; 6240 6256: 0.01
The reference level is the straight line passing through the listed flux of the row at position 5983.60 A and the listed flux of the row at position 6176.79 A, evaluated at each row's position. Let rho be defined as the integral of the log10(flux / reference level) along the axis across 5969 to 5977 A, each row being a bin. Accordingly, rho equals -0.20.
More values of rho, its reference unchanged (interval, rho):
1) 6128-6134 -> -0.16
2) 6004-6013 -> -0.29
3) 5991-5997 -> -0.06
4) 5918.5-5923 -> -0.01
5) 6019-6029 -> -0.24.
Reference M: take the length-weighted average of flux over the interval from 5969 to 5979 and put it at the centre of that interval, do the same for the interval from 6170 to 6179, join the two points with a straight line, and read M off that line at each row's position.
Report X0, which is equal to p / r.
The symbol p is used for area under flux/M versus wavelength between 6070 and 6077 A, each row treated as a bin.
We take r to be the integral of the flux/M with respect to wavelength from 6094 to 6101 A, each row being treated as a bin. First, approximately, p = 6.80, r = 7.2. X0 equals 0.95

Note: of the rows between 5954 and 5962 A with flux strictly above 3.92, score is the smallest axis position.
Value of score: 5954.74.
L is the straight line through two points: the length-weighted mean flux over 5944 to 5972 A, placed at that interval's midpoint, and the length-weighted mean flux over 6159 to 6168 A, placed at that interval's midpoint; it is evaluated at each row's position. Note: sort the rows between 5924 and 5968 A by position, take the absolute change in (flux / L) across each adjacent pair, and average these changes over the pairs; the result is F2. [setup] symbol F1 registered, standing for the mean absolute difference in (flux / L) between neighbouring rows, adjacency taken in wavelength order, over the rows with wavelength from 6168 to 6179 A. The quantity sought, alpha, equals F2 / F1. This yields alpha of 1.0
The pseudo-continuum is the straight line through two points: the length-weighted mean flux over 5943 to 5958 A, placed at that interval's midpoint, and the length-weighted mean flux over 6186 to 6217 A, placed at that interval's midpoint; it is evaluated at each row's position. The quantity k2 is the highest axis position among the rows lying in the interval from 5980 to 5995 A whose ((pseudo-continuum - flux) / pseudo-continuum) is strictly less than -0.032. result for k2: 5991.87 A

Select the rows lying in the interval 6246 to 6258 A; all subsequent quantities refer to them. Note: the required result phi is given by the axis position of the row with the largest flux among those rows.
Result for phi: 6248.31 A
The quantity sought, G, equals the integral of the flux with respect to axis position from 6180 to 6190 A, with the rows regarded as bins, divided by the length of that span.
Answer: 3.80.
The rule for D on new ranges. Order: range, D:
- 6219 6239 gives 6238.25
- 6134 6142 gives 6141.33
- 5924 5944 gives 5930.11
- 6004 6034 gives 6022.30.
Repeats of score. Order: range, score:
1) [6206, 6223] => 6211.02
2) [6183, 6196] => 6183.90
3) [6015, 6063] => 6025.08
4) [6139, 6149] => 6139.92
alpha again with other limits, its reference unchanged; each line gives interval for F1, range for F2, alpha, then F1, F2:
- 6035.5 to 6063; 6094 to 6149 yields 1.9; 0.039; 0.073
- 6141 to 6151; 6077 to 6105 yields 0.7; 0.085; 0.059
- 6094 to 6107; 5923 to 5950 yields 1.3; 0.053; 0.070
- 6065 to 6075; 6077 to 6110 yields 1.3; 0.046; 0.058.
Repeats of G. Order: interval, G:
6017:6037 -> 3.92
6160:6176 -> 3.62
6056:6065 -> 3.75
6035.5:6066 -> 3.80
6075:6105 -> 3.81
